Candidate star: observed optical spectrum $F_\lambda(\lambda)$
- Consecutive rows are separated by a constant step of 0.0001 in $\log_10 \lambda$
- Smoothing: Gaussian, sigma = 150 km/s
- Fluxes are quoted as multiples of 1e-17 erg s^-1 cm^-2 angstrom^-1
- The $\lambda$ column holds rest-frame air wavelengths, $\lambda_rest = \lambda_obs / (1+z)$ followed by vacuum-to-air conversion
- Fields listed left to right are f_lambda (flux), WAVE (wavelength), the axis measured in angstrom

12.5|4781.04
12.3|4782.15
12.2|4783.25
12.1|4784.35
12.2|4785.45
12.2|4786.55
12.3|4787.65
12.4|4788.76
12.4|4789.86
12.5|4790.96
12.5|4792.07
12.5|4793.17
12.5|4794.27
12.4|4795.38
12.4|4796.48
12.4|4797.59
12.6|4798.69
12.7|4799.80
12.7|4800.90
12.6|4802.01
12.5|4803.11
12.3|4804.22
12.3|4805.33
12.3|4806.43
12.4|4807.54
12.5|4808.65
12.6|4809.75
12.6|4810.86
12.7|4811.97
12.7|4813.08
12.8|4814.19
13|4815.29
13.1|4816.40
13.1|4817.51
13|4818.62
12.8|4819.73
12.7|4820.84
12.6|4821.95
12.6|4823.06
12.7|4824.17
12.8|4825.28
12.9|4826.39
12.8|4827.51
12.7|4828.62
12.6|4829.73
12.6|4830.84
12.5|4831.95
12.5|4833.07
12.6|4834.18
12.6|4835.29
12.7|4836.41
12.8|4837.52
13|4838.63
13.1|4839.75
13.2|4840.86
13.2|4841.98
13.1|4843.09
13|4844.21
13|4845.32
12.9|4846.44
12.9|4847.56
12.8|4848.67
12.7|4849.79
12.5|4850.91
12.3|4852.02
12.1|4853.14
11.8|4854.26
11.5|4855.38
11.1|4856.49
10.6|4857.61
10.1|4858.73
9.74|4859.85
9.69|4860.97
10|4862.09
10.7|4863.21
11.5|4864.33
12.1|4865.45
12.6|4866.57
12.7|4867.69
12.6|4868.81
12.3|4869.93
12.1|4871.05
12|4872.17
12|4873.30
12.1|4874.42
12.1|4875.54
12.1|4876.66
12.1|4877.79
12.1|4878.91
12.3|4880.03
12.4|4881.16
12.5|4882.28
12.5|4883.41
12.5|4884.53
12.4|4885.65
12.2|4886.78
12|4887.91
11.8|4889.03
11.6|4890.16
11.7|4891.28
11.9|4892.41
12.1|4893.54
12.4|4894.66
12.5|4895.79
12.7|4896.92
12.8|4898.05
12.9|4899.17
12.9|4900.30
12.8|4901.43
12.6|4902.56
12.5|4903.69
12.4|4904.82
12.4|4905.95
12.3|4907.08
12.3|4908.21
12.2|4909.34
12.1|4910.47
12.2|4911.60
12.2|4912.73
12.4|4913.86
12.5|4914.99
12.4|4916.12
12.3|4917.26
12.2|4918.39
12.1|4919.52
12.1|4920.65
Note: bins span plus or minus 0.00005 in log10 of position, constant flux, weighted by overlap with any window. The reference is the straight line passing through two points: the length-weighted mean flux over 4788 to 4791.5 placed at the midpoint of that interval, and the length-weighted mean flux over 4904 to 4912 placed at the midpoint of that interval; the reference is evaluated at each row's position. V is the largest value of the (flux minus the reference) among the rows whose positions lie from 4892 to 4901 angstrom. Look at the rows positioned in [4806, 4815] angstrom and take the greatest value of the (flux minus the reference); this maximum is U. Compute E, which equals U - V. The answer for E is -0.20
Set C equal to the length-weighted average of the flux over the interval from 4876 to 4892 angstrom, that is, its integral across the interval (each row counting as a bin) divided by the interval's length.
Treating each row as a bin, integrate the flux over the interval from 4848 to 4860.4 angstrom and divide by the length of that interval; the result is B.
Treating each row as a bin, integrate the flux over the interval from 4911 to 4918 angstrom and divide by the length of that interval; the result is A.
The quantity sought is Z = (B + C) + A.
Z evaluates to 36.1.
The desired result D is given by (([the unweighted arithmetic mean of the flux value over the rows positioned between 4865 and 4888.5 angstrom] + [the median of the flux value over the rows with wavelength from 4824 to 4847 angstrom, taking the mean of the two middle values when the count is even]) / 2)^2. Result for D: 157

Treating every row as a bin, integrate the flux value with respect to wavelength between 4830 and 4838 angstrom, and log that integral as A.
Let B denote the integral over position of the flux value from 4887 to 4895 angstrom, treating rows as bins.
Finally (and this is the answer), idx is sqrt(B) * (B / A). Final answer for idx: 9.2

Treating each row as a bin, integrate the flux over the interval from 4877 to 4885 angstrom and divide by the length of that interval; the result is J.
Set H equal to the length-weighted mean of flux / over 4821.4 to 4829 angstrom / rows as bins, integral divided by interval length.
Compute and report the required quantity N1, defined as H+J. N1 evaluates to 25.1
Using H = 12.7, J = 12.3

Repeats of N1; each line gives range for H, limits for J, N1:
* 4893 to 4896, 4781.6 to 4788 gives 24.6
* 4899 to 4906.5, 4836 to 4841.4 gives 25.6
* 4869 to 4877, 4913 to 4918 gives 24.5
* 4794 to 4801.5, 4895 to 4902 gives 25.3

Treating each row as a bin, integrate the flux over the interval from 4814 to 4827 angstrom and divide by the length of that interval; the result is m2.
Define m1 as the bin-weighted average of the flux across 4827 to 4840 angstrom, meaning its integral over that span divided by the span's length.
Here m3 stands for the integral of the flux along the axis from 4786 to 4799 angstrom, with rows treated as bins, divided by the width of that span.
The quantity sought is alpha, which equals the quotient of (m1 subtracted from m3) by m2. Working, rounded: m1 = 12.7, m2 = 12.8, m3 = 12.4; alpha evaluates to -0.02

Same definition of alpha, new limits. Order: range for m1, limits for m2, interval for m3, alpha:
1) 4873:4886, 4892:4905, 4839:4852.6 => 0.05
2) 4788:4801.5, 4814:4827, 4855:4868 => -0.12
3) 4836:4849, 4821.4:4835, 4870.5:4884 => -0.06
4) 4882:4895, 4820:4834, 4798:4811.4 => 0.03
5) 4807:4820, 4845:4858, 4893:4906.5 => -0.02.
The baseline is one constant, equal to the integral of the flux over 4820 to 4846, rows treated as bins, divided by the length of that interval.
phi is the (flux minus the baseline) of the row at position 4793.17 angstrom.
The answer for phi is -0.3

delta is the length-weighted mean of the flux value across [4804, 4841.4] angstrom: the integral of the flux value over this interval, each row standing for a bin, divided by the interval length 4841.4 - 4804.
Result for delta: 12.7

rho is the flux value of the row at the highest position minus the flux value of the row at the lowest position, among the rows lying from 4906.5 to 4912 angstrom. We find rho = -0.1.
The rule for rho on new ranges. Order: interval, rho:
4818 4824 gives -0.4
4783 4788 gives 0.1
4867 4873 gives -0.7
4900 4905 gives -0.5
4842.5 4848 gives -0.2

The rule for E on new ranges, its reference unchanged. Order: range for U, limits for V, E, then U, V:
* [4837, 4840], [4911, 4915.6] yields 0.51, 0.74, 0.23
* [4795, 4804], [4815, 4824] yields -0.42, 0.29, 0.71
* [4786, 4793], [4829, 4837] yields -0.25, 0.08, 0.34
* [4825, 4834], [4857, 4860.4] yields 2.26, 0.52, -1.74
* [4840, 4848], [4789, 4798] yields 0.76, 0.84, 0.09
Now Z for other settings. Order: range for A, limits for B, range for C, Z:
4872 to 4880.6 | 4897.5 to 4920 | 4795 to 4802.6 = 37.1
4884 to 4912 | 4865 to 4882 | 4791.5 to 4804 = 37.1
